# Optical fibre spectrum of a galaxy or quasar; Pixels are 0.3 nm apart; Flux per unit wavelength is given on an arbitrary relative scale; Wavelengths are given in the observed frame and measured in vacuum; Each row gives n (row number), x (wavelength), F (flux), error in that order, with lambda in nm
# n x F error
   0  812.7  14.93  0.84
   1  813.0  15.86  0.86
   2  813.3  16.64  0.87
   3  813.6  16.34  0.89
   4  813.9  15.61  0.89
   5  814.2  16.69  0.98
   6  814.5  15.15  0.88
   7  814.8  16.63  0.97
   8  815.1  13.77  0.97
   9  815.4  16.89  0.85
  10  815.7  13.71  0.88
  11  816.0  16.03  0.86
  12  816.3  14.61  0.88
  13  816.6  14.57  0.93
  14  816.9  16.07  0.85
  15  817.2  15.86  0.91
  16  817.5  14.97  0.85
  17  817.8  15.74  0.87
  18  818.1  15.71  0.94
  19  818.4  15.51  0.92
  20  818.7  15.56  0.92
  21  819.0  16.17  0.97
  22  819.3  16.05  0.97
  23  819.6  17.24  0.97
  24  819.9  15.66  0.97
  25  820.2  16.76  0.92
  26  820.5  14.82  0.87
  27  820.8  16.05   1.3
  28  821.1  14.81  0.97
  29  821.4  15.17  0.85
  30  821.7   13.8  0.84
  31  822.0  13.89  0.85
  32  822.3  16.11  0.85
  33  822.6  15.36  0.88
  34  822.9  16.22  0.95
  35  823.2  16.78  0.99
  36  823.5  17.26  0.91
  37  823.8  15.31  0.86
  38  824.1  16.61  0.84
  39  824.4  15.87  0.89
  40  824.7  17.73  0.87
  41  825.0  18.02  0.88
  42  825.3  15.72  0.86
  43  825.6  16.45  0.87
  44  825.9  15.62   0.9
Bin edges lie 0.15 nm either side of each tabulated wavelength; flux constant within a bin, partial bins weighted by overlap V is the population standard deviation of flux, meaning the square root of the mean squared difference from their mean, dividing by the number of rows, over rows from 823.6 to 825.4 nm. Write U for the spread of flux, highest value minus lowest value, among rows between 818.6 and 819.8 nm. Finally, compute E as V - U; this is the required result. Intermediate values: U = 1.68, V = 1.02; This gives -0.7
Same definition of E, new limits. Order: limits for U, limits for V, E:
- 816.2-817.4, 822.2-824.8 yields -0.7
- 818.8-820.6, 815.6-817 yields -1.5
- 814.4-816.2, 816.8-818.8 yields -2.9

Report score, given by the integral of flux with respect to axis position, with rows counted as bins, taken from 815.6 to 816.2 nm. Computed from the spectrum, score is 9.0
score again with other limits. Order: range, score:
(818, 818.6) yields 9.4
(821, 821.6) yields 8.9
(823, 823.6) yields 10.2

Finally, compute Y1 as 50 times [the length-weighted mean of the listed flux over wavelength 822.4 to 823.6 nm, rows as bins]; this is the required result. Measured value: 818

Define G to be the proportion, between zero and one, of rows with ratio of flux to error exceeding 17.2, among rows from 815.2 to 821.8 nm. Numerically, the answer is 0.41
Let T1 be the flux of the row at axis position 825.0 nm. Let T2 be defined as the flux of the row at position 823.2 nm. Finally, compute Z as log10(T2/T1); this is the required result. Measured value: -0.031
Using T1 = 18.02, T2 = 16.78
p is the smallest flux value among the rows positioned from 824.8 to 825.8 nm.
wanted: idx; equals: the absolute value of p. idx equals 15.7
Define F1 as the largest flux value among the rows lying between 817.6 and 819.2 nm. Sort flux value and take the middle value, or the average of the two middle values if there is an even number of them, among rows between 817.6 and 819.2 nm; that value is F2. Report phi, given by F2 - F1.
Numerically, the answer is -0.46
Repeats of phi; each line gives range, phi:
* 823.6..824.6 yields -0.74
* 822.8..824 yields -0.76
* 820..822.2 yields -1.94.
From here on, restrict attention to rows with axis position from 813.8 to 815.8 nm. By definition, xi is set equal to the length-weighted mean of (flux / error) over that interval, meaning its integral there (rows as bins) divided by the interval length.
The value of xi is 17.0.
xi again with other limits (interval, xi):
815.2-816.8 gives 17.2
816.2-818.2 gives 17.3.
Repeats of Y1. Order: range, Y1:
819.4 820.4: 822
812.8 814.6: 802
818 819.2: 788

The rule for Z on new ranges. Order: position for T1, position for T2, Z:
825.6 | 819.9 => -0.021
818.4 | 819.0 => 0.018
